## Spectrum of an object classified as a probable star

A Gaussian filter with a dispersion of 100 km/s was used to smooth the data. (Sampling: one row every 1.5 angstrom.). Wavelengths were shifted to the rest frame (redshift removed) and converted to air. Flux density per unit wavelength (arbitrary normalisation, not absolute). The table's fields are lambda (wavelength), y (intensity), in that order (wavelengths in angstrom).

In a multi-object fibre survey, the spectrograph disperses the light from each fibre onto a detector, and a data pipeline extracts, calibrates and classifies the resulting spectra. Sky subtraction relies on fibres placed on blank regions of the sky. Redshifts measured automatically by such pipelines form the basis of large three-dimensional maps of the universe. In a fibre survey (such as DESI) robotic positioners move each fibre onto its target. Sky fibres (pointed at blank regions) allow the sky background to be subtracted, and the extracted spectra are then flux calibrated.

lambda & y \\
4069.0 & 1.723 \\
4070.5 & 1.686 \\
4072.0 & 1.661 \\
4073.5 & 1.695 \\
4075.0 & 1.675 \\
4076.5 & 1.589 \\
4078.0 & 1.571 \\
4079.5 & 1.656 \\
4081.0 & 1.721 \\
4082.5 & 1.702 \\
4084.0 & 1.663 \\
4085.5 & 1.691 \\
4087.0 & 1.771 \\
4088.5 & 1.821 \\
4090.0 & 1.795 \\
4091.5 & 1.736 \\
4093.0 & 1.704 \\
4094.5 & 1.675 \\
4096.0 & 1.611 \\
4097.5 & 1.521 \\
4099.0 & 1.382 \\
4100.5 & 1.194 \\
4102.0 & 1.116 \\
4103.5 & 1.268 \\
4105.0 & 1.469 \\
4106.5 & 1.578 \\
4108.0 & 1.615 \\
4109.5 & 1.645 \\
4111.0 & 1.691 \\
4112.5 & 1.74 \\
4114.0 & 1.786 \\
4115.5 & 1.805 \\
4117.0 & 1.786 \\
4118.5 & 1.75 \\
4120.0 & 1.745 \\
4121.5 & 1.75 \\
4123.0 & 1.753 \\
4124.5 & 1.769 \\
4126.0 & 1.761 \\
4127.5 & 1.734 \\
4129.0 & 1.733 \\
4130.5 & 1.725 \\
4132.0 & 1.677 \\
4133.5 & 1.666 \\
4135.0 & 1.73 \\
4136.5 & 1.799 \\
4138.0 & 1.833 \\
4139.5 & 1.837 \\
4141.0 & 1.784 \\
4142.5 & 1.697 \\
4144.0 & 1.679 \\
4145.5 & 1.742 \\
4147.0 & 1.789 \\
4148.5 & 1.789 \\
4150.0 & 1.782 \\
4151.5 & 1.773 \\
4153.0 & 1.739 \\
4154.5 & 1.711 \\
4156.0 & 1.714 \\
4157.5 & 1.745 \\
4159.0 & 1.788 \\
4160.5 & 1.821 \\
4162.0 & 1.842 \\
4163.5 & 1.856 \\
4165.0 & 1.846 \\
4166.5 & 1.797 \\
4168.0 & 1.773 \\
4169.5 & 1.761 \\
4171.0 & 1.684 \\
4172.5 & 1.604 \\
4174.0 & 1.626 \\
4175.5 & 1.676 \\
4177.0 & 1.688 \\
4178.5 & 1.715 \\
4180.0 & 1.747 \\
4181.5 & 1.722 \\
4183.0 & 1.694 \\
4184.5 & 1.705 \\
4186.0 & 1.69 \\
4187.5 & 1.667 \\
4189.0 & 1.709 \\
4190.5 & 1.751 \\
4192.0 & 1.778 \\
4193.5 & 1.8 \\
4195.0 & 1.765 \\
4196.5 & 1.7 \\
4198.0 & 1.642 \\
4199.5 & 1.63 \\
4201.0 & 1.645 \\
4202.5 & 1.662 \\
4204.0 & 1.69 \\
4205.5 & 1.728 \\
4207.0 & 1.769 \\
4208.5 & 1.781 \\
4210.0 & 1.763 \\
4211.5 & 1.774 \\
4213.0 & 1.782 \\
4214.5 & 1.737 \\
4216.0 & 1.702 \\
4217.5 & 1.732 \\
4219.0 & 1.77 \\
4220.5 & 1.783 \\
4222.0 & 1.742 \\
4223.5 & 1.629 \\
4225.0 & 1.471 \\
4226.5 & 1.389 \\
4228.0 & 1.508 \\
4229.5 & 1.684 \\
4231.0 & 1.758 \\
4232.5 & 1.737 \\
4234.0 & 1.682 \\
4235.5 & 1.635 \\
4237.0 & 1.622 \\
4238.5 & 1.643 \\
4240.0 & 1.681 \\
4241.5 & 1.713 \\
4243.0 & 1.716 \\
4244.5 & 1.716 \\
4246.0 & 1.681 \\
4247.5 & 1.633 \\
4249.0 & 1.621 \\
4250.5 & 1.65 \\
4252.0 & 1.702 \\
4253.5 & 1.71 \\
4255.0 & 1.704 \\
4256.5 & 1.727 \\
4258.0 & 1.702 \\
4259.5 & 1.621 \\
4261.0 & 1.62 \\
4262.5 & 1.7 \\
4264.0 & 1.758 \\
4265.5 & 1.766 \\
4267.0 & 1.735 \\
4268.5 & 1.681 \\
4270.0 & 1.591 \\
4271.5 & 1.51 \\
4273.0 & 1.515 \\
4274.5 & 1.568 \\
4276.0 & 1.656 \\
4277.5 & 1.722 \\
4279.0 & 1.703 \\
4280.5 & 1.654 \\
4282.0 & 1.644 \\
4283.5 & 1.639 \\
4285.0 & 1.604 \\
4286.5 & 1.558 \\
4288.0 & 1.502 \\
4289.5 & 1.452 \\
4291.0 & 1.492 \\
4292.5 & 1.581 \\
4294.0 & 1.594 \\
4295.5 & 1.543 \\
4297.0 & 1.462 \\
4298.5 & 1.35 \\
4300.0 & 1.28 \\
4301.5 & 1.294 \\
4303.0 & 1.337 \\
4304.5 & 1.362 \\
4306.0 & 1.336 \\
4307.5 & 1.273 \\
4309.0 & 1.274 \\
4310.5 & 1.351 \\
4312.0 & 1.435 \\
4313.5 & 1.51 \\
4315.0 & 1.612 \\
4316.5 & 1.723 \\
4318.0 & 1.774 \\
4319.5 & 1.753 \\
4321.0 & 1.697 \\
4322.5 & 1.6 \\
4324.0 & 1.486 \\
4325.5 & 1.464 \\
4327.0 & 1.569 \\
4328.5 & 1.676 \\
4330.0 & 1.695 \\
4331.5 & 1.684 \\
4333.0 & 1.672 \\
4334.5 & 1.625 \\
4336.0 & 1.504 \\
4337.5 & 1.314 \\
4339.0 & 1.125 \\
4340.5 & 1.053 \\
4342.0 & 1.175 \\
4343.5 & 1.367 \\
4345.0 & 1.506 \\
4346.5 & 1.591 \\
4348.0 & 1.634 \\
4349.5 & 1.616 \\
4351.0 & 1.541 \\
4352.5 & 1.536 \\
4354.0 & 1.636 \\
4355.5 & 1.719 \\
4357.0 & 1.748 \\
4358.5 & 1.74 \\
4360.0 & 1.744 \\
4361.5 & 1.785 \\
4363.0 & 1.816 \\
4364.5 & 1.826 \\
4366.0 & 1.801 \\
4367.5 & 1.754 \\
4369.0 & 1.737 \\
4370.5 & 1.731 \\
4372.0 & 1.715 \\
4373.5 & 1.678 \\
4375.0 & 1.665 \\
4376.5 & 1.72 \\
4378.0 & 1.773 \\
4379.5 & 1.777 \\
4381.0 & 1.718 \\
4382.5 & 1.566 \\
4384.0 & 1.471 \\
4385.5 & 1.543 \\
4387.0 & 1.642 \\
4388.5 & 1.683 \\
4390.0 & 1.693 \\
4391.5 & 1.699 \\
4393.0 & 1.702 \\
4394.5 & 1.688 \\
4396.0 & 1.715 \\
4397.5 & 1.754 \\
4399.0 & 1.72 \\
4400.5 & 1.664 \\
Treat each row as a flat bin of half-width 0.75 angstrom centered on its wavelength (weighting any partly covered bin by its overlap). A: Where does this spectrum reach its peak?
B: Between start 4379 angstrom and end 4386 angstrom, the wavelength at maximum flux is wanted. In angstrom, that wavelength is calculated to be 4379.5 angstrom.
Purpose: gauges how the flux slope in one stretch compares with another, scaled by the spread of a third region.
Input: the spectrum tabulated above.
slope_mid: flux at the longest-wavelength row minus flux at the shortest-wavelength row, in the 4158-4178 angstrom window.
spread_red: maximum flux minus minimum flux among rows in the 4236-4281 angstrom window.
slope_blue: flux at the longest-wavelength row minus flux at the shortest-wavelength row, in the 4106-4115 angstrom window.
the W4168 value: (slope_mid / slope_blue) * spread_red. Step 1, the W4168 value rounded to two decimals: -0.12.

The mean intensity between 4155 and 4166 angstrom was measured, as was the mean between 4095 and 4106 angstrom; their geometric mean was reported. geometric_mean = 1.57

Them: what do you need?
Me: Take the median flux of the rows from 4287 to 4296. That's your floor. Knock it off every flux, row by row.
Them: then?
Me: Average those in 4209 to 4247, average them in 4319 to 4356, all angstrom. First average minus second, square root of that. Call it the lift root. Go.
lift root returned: 0.39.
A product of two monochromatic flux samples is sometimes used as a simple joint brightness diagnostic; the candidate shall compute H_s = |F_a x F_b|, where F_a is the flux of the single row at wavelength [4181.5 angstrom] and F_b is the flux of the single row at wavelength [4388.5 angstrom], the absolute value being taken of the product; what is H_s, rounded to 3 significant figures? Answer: 2.90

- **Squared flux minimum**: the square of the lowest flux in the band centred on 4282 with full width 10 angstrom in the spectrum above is 2.43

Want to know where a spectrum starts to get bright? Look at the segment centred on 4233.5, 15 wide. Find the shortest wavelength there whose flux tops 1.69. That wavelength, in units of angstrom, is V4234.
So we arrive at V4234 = 4231.0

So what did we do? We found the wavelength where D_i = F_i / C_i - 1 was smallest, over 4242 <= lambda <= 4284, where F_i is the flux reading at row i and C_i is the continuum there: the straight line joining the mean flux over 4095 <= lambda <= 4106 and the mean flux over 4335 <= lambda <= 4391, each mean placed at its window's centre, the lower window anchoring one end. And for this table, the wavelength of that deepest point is 4271.5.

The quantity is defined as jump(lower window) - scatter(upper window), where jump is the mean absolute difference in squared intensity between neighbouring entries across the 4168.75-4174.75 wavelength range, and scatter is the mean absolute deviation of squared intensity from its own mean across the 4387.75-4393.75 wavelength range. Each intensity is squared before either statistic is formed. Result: 0.2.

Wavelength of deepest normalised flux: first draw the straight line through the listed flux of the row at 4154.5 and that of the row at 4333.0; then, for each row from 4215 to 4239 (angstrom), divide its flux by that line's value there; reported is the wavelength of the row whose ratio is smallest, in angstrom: 4226.5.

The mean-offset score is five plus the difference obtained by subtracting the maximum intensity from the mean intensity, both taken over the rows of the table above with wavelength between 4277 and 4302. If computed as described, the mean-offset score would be 4.81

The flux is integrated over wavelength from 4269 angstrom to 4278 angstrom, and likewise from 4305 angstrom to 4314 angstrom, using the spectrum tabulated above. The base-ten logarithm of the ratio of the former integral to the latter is 0.07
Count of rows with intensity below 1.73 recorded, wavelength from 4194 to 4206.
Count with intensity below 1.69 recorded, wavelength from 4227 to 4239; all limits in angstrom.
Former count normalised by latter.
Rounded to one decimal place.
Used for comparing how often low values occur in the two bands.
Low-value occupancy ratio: 1.2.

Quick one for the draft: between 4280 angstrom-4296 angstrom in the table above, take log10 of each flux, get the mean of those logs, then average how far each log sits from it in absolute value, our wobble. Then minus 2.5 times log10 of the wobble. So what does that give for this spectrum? 4.5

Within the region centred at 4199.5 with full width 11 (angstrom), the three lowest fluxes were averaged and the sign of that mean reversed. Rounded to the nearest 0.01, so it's -1.64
